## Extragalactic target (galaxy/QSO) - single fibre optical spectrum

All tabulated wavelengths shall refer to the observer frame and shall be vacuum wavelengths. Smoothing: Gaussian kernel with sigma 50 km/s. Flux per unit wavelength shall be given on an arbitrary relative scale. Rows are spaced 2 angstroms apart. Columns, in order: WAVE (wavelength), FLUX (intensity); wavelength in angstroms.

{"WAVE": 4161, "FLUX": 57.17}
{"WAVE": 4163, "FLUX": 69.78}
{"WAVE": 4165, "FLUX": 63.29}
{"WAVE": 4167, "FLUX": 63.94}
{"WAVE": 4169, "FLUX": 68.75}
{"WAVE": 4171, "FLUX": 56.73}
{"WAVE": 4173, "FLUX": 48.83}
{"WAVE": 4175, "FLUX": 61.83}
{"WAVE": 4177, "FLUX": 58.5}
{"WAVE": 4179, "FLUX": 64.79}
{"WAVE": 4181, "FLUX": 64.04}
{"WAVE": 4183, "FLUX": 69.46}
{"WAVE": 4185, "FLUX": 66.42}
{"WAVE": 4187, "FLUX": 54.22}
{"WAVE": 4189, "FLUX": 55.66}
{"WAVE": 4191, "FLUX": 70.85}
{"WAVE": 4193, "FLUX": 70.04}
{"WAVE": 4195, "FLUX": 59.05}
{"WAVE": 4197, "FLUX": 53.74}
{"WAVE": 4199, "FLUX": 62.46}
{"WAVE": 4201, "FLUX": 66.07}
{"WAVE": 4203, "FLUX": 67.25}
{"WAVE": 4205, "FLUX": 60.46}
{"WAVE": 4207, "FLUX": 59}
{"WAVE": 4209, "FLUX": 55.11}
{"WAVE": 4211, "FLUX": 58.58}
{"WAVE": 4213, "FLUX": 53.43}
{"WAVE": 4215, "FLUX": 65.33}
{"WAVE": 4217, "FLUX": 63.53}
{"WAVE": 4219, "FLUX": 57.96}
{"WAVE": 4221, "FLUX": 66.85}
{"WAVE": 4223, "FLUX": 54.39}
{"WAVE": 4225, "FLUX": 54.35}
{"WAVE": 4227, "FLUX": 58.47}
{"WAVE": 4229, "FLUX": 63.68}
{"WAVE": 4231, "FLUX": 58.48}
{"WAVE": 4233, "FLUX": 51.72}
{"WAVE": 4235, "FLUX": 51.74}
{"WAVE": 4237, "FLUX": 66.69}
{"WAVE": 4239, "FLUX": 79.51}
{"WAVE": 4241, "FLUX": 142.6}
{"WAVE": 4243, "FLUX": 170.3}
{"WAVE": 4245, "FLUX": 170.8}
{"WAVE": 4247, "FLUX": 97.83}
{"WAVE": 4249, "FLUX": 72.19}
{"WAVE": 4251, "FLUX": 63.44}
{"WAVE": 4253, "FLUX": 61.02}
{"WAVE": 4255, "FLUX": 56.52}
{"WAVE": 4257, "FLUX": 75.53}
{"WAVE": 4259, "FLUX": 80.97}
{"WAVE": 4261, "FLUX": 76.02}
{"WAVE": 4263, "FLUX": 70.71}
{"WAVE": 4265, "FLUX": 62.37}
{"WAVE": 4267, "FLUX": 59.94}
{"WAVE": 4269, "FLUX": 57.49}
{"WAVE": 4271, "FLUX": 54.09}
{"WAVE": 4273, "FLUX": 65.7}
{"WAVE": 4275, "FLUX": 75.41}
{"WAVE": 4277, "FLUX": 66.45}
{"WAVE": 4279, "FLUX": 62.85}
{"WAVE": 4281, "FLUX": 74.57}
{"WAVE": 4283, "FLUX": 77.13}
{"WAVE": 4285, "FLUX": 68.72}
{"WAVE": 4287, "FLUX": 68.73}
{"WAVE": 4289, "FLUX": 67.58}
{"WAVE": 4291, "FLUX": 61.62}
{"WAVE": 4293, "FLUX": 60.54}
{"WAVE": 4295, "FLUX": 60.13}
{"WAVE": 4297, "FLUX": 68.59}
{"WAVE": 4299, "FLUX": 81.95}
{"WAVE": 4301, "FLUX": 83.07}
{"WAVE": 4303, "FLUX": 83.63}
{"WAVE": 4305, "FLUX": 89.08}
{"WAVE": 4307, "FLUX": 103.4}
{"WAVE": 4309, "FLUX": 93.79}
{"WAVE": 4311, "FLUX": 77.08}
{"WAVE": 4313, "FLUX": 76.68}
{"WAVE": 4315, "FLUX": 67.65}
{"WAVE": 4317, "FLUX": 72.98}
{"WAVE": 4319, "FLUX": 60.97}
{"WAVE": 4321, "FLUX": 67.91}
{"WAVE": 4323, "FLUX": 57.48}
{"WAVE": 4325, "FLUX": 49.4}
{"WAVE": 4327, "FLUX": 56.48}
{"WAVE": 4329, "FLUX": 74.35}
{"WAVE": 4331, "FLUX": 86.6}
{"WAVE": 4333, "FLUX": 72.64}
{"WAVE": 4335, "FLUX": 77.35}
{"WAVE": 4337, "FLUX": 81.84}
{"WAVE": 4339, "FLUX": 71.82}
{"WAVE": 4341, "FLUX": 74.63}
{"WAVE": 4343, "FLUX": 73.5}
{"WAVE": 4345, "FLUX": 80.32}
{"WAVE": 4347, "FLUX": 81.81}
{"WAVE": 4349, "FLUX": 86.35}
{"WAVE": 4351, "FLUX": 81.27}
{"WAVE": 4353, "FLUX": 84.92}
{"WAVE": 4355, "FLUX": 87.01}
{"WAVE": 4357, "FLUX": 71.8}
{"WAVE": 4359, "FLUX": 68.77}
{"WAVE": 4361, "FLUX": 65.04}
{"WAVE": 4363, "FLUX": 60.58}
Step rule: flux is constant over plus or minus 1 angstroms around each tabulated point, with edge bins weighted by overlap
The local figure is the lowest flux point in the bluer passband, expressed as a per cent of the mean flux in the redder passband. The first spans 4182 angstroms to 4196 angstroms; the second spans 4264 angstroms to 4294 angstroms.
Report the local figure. 83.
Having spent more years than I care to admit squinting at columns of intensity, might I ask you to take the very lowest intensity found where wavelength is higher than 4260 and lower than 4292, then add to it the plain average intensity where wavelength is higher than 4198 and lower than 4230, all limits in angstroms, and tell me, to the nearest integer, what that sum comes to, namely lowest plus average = 115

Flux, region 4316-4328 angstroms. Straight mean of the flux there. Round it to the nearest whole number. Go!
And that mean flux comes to 61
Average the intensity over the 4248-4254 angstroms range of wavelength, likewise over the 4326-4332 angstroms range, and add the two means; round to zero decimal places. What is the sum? 138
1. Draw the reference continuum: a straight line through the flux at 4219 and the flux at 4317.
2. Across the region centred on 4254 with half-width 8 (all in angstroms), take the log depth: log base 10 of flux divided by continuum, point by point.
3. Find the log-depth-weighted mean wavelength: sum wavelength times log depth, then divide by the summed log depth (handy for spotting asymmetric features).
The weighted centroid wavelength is 4252.9 angstroms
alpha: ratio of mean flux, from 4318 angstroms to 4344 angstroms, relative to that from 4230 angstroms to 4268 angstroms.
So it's 0.84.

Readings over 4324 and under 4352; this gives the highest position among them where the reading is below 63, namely 4327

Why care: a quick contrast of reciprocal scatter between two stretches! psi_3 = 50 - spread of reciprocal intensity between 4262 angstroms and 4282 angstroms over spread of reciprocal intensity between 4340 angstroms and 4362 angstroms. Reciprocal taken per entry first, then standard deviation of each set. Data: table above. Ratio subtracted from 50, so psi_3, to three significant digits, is 48.7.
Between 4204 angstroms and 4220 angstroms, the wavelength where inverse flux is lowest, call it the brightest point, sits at 4215 angstroms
